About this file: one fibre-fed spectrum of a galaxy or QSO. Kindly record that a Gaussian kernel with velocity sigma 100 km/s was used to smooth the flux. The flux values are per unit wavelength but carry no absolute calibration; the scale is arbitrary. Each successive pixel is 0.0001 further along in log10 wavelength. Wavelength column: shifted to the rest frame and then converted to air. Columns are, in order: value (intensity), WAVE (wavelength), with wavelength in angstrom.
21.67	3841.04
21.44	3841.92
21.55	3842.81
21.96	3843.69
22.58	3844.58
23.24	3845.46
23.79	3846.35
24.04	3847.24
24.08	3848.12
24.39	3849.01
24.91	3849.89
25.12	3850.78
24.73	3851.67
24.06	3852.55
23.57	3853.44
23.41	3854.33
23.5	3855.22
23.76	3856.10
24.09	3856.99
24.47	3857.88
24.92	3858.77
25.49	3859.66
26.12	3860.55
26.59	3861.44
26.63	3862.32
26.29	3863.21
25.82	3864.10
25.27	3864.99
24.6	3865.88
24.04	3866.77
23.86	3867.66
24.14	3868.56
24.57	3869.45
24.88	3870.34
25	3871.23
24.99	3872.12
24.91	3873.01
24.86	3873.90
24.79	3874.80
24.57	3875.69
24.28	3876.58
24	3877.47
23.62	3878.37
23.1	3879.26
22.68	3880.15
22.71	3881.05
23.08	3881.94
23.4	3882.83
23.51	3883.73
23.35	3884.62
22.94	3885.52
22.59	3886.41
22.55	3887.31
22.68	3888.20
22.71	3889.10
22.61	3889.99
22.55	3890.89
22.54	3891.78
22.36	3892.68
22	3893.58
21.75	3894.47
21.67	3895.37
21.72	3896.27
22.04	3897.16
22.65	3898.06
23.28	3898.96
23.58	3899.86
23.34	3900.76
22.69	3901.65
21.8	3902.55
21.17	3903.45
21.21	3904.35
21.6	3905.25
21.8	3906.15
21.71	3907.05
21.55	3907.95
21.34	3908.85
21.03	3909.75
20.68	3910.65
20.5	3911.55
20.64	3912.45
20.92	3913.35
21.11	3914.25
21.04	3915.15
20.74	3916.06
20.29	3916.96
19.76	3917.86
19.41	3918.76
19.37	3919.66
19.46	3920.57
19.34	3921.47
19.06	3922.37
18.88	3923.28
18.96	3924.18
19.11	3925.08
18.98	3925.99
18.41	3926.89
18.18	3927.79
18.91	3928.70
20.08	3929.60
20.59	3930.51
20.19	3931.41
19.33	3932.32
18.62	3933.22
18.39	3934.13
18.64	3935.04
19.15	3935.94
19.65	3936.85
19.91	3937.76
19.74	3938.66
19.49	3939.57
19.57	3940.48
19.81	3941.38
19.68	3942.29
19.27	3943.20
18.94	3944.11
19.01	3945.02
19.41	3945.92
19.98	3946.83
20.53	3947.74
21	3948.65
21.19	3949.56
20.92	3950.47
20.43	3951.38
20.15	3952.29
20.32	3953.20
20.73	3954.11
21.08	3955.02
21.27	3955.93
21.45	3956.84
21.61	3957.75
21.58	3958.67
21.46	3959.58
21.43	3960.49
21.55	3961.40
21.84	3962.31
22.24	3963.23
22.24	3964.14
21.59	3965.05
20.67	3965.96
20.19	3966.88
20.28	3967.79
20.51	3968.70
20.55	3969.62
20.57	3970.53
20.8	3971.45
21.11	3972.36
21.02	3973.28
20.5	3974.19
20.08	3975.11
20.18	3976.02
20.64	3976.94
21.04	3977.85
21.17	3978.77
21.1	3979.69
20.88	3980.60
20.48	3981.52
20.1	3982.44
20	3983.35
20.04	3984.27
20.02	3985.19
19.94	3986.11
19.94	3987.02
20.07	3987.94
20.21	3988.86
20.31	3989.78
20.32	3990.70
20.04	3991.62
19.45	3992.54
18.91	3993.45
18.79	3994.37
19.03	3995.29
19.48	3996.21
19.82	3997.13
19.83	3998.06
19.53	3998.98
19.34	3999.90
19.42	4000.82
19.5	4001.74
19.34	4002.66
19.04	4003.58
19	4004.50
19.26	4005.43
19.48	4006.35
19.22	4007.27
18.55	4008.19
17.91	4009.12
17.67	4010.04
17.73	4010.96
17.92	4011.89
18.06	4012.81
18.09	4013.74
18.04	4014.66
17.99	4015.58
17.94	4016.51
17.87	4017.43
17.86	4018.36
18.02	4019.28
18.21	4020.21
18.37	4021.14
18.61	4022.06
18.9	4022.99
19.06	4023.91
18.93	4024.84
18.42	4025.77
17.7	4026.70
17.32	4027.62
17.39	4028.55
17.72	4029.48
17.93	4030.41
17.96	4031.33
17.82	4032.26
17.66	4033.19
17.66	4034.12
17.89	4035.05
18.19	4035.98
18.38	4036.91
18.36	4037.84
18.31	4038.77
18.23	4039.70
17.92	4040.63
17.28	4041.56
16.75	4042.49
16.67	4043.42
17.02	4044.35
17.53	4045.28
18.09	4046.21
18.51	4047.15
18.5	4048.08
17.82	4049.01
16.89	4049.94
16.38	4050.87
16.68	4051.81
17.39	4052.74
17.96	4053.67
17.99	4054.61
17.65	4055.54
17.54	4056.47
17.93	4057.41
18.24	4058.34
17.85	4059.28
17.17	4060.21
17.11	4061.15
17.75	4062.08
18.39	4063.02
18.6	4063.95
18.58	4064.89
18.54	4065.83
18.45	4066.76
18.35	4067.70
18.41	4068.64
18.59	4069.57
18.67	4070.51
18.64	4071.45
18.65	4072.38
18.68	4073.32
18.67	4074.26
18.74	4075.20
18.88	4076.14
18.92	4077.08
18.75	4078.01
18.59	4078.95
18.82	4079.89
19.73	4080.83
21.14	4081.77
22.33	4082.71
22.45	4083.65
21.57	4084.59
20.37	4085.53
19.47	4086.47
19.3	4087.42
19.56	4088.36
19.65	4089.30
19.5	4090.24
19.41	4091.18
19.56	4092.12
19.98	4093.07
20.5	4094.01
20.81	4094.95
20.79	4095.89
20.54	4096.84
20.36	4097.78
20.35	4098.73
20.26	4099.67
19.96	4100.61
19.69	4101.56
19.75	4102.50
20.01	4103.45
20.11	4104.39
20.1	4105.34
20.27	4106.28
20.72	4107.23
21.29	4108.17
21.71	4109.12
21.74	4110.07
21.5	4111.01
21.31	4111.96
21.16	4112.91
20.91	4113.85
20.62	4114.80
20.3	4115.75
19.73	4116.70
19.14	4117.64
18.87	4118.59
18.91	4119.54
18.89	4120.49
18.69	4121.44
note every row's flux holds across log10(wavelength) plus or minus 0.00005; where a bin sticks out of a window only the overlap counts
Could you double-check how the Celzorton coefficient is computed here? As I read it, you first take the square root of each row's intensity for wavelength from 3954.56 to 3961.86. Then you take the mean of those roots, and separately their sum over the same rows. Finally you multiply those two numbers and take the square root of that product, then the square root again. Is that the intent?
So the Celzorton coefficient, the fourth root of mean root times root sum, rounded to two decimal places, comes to 3.62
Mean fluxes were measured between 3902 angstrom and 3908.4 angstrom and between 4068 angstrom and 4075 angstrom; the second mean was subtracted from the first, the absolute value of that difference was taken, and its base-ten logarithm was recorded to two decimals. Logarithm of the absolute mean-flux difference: 0.47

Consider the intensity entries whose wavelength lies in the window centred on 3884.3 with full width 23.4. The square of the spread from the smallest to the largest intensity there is 10.5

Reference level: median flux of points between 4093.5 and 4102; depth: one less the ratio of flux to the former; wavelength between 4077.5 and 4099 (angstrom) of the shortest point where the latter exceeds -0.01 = 4078.01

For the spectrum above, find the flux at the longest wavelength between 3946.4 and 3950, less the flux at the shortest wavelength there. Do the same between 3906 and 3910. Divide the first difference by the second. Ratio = -1.6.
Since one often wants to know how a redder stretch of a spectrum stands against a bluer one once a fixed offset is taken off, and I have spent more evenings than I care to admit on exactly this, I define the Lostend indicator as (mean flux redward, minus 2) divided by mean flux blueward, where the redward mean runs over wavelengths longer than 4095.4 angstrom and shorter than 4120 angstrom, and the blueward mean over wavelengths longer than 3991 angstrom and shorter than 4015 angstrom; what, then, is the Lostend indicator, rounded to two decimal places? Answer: 0.97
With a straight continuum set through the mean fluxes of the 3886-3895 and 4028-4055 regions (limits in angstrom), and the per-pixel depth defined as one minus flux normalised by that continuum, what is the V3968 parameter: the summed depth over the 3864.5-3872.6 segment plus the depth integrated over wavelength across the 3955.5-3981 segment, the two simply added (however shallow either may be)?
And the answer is -1.9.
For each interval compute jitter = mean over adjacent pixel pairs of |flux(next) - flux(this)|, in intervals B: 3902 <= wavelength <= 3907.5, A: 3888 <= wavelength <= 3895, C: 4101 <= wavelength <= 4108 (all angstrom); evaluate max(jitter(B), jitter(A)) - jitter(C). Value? 0.1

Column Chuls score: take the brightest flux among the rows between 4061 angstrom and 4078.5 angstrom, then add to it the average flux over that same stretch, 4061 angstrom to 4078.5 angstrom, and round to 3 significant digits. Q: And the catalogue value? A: 37.4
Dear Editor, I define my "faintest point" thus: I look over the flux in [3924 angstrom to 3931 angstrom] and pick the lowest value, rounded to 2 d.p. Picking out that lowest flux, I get 18.18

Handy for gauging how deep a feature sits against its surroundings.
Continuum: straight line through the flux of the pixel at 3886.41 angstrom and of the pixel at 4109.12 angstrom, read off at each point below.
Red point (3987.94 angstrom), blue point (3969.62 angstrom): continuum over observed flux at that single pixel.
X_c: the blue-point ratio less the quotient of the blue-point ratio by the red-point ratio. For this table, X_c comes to 0.10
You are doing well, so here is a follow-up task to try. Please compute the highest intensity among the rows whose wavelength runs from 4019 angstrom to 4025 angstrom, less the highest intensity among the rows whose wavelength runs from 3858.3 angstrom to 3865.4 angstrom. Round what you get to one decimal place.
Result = -7.6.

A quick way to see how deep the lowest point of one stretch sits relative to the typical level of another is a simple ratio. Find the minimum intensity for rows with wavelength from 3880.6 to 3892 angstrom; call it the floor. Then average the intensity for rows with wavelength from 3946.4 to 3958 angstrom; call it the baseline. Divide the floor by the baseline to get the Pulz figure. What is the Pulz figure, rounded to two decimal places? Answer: 1.08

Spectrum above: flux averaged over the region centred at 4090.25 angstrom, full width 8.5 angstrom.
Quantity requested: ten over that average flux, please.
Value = 0.51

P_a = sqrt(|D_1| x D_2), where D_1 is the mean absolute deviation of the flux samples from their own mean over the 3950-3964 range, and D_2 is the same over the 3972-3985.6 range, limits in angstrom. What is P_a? 0.44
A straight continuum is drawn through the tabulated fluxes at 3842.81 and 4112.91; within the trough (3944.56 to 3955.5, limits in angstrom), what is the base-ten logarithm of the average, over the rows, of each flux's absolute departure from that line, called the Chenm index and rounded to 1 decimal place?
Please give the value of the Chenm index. 0.0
